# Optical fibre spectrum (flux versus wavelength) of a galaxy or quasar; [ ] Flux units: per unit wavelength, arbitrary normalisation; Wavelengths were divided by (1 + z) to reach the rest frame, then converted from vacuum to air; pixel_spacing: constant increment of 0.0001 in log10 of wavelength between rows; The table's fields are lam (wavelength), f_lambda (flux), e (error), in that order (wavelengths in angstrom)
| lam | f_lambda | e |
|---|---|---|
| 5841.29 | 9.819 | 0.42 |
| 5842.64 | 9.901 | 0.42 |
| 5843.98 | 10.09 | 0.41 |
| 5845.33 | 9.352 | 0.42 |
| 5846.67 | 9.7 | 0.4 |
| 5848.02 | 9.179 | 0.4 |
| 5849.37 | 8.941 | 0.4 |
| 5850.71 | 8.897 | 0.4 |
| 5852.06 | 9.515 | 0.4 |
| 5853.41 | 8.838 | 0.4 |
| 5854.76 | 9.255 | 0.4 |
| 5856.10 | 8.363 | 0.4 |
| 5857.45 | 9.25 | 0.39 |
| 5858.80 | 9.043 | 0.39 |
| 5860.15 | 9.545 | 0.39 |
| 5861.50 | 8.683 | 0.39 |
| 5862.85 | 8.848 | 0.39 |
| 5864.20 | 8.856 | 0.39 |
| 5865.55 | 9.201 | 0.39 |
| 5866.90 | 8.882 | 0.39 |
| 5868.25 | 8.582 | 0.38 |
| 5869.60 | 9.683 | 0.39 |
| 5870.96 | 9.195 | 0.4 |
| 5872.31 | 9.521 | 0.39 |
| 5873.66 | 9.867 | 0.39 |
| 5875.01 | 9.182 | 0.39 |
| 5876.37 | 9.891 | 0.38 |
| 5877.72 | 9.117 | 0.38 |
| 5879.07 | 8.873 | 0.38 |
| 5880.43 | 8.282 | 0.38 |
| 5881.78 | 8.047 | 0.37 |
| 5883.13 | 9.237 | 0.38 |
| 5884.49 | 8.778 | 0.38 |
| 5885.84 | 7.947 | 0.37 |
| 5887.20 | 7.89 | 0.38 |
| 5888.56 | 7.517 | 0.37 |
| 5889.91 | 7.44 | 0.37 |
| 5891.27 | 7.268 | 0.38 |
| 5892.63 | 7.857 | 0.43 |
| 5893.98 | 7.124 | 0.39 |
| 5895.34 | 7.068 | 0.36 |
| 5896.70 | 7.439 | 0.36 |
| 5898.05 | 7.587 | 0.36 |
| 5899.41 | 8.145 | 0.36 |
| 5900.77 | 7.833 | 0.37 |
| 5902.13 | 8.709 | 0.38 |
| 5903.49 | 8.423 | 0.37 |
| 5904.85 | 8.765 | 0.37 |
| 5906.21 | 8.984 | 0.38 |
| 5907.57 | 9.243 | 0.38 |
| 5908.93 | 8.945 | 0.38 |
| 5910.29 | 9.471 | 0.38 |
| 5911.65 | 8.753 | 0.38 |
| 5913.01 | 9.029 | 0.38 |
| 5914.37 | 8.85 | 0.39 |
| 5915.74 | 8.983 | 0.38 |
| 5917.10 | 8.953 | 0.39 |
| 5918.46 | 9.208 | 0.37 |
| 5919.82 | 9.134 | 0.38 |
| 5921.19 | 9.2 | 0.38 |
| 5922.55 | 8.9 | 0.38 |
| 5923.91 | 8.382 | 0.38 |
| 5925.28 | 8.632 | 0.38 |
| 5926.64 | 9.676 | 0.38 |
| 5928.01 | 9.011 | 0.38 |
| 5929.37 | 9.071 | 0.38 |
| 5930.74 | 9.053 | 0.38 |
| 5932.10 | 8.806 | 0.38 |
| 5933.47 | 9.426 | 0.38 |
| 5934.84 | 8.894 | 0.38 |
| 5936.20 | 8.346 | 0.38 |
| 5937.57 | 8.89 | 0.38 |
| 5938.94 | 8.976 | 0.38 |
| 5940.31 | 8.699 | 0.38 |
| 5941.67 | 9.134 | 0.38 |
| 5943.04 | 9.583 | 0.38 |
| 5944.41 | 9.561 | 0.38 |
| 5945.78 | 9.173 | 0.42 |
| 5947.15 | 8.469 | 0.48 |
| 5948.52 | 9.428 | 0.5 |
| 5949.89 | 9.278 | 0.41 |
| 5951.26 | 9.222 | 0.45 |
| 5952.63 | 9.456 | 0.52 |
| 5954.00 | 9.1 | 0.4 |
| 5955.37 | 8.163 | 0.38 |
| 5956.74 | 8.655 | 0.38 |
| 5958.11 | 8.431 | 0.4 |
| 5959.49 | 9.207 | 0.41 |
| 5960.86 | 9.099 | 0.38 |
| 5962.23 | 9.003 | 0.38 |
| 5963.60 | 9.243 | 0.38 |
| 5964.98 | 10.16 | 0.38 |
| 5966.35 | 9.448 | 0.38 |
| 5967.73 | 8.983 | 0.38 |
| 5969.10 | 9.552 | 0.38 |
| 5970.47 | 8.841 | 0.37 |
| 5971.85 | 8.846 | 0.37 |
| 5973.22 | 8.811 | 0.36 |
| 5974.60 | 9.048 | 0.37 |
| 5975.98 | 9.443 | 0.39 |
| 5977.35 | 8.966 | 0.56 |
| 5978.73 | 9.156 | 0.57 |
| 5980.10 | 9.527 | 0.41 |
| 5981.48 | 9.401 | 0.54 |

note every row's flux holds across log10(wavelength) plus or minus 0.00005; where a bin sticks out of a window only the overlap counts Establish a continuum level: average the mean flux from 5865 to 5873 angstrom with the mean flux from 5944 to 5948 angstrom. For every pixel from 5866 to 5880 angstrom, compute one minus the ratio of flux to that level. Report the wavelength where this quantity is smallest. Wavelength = 5876.37 angstrom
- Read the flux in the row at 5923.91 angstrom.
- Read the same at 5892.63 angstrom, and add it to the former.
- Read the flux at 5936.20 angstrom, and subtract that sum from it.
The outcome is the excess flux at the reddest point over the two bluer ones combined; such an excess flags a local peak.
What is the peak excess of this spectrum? -7.9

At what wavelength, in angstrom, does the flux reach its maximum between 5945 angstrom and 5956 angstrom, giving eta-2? 5952.63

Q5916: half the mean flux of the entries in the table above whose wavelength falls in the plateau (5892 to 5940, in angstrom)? 4.34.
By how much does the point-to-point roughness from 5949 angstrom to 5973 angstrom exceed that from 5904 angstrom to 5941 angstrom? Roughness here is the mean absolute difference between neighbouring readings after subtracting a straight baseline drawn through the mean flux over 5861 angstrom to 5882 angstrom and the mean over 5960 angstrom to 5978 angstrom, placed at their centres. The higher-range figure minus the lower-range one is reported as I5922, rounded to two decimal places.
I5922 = 0.10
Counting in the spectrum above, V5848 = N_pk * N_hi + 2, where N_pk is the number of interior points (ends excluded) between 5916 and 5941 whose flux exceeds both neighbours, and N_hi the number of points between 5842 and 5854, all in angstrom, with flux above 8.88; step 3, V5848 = 50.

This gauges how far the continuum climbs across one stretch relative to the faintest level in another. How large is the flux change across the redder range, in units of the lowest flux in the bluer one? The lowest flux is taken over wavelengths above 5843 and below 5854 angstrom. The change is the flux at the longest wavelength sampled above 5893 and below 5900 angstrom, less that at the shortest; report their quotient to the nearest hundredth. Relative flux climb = 0.12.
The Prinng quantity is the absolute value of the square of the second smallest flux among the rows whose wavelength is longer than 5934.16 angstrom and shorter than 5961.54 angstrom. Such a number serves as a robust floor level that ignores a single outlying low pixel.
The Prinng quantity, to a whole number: 70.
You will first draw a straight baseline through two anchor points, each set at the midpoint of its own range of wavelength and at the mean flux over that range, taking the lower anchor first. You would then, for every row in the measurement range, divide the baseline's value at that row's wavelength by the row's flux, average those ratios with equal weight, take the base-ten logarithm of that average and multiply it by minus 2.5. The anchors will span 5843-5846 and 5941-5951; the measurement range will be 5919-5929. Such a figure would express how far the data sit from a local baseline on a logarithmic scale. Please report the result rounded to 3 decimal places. -0.043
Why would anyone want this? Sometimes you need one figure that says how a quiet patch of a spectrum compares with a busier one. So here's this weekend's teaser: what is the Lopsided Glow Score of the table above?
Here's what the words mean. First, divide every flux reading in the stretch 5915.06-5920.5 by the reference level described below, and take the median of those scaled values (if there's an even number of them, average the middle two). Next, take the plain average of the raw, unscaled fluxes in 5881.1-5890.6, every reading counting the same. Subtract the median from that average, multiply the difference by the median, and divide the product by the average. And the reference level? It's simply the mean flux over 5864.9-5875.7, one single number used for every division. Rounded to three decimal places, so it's 0.860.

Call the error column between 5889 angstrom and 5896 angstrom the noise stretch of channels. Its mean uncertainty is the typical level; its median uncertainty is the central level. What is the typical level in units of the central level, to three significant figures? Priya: 1.02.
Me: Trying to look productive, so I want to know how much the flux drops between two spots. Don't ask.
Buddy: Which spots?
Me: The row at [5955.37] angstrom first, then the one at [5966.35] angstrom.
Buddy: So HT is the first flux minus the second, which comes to -1.3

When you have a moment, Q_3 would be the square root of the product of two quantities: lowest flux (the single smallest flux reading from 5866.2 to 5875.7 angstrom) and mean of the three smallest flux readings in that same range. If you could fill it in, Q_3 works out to 8.73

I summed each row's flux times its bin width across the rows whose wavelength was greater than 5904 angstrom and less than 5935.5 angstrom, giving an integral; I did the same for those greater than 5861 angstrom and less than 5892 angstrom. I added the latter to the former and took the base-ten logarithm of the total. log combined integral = 2.74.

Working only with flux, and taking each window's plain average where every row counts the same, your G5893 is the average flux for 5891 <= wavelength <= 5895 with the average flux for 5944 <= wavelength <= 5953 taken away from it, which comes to -1.8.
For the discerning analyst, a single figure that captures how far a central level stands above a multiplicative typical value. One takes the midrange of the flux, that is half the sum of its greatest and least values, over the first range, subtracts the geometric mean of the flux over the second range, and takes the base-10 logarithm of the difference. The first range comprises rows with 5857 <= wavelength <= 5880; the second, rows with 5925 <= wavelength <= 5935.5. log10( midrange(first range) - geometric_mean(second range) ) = -0.8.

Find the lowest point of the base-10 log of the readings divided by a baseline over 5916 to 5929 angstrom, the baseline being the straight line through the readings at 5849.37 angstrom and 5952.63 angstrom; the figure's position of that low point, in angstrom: 5923.91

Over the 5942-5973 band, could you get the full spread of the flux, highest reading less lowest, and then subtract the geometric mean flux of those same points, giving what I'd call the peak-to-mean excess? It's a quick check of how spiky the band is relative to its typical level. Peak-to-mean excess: -7.1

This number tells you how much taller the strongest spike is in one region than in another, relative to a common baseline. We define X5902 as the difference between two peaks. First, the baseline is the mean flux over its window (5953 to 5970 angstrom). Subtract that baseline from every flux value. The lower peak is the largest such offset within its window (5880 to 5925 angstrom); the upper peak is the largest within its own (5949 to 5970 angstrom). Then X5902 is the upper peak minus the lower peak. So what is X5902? 0.69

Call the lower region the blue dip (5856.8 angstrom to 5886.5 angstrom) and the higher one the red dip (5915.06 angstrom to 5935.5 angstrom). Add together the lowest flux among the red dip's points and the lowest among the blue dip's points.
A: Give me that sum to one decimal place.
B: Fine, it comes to 16.3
